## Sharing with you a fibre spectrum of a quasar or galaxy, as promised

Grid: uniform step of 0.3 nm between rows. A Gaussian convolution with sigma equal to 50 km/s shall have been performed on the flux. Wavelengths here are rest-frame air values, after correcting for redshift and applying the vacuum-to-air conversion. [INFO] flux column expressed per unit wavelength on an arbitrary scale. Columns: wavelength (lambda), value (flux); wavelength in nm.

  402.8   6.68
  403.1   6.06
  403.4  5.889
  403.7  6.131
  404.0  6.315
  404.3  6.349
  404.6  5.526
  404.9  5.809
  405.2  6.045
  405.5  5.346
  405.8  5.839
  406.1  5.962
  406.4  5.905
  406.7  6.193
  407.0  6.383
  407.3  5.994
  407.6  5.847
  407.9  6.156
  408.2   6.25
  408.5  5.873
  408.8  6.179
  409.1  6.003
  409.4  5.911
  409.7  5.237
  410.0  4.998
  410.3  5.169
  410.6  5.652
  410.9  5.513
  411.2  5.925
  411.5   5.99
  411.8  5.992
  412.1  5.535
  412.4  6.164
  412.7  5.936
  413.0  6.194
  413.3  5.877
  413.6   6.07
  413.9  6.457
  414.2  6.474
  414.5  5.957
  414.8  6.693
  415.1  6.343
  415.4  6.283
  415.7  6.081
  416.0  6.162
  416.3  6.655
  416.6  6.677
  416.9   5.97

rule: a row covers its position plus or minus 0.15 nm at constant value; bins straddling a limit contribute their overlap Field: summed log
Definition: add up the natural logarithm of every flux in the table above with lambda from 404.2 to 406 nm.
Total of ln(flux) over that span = 10.6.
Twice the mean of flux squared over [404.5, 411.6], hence 68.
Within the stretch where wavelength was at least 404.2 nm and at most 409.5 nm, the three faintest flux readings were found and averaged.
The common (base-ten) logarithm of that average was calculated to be 0.745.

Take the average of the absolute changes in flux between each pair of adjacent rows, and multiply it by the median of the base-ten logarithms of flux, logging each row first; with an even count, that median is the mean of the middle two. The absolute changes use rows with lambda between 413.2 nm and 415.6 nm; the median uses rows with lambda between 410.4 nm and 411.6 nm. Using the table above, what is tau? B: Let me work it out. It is 0.25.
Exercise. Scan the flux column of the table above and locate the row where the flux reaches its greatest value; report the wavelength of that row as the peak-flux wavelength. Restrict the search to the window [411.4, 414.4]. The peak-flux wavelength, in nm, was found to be 414.2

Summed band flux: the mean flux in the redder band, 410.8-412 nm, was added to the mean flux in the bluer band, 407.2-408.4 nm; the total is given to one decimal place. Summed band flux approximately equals 11.9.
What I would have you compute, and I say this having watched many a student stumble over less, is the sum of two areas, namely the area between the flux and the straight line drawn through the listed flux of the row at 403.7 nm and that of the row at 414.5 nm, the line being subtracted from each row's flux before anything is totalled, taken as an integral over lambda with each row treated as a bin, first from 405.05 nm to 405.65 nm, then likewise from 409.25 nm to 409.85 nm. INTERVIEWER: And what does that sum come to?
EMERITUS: -0.5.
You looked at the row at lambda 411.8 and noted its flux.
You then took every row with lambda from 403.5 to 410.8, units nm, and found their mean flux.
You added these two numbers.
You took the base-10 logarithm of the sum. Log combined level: 1.07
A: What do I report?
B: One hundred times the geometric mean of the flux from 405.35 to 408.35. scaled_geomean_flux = 598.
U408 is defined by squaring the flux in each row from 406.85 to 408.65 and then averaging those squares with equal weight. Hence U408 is 37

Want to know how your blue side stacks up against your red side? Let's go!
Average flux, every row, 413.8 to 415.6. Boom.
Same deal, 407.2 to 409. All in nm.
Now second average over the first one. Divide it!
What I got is 0.95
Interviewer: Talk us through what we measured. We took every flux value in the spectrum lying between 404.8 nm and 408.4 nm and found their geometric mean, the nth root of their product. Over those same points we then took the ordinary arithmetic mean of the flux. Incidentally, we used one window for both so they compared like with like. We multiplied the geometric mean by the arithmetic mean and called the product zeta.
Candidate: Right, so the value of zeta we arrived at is 35.7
